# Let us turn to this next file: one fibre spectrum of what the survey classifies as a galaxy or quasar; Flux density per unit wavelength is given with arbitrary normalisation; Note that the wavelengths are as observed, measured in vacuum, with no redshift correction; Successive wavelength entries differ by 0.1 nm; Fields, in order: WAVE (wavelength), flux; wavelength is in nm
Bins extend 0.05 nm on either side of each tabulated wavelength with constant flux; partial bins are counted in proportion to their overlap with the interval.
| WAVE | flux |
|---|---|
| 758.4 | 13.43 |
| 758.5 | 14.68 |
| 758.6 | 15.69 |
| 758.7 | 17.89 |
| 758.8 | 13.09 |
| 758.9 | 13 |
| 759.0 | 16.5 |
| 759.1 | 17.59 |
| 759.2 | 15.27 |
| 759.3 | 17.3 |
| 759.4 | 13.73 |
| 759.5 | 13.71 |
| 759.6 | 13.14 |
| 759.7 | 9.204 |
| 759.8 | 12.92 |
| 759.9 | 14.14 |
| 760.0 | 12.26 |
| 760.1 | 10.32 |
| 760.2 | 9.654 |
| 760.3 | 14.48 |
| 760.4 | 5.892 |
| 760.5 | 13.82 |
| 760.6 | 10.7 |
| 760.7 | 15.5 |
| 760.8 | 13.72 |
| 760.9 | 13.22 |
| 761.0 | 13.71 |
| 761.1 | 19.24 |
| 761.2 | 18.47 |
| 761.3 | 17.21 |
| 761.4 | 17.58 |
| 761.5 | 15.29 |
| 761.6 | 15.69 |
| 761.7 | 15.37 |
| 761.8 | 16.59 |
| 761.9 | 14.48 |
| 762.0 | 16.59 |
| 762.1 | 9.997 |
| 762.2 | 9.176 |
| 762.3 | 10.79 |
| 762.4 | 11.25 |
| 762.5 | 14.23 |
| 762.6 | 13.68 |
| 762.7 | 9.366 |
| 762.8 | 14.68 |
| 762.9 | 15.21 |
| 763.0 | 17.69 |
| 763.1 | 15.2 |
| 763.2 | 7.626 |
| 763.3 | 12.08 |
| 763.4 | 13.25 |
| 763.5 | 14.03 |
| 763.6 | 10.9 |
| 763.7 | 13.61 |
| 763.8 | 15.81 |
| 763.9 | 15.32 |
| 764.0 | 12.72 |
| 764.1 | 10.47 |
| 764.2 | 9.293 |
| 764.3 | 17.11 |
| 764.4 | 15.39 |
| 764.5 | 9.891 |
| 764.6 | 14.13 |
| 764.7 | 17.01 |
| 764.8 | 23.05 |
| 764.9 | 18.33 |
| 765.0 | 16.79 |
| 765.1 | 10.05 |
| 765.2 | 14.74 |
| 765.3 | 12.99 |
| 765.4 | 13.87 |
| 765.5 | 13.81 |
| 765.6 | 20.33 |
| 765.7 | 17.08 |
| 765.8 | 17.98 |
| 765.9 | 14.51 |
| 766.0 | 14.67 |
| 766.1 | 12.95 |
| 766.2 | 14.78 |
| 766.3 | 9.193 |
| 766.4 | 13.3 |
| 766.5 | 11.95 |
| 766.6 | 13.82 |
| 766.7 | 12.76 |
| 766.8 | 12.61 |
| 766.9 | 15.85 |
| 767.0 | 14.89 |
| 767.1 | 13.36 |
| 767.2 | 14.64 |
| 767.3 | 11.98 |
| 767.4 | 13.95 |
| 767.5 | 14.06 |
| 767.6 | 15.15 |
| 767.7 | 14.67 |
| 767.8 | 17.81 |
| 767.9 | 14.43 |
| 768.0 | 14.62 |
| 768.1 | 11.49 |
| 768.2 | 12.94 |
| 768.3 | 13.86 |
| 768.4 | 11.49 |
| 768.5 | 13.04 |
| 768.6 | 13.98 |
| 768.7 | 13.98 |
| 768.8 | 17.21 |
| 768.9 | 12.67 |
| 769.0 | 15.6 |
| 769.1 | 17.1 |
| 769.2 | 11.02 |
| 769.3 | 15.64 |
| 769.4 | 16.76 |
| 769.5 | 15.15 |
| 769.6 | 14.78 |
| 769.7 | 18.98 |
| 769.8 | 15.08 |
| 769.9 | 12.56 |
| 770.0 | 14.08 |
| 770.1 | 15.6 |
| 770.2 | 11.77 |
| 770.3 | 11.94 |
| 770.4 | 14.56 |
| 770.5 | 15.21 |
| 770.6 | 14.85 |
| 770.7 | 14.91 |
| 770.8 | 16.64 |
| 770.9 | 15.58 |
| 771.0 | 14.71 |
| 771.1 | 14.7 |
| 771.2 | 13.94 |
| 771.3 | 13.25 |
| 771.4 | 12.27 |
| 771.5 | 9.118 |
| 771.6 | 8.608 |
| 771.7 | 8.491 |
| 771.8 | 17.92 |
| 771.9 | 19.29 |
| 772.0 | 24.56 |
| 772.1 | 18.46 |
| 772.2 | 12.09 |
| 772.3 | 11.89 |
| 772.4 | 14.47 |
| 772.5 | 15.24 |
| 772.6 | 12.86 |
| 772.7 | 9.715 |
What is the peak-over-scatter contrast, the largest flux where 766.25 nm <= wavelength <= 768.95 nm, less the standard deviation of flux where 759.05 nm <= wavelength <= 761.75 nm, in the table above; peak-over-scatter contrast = 14.8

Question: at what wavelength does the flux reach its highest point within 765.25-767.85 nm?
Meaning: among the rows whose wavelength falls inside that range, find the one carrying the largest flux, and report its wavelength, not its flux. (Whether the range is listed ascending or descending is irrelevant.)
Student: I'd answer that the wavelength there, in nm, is 765.6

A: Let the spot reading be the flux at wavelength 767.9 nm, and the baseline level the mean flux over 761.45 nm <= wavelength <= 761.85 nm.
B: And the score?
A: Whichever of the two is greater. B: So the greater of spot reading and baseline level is 15.7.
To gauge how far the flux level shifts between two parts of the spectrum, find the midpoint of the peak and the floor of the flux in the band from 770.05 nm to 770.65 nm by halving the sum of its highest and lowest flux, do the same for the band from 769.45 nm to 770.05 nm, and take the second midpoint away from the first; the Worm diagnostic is -2.1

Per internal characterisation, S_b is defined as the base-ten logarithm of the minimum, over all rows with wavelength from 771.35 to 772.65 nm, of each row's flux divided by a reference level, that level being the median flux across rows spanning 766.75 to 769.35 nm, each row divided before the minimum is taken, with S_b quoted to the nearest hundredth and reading -0.22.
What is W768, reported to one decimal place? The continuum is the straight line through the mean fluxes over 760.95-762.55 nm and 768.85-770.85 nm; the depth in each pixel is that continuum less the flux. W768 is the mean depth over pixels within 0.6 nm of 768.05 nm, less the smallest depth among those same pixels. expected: 3.8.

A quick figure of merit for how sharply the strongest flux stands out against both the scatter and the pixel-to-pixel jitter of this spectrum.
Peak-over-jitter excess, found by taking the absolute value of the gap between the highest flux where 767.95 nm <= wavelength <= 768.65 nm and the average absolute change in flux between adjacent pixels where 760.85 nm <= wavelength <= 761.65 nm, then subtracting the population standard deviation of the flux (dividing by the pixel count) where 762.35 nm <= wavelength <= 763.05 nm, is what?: 10.5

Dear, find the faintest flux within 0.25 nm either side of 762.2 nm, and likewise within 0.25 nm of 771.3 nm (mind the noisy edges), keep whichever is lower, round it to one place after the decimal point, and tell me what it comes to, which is 9.1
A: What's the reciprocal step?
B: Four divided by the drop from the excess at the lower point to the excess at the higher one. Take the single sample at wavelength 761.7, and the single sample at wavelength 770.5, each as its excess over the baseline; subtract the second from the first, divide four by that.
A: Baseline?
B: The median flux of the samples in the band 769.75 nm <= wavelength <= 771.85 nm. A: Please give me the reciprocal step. 25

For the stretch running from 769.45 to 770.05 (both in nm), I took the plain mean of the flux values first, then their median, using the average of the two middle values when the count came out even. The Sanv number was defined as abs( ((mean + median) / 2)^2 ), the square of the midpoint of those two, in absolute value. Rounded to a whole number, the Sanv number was 226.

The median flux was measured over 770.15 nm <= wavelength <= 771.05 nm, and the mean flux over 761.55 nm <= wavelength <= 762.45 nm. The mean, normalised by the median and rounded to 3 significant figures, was 0.897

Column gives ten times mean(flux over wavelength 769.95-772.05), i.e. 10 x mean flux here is 143.8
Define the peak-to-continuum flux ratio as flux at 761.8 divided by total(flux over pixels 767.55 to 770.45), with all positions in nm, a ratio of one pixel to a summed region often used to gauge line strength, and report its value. 0.040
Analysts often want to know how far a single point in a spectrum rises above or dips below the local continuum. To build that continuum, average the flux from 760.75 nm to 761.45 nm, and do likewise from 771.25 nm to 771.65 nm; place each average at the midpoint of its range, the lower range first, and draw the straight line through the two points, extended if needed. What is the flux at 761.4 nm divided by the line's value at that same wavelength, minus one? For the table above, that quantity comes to 0.10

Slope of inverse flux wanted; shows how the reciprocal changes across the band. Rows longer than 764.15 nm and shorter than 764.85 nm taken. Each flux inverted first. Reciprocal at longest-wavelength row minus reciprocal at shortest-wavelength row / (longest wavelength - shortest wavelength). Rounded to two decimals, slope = -0.11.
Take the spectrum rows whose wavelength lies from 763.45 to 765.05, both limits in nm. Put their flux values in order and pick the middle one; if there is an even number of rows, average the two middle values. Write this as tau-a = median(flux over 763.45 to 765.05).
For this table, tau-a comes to 14.7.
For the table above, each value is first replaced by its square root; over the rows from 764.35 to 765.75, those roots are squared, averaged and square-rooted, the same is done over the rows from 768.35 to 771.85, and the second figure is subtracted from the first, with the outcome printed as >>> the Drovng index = 0.19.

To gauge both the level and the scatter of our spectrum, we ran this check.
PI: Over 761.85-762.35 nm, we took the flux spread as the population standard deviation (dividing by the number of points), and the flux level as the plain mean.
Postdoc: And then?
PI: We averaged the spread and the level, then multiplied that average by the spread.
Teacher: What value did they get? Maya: 21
